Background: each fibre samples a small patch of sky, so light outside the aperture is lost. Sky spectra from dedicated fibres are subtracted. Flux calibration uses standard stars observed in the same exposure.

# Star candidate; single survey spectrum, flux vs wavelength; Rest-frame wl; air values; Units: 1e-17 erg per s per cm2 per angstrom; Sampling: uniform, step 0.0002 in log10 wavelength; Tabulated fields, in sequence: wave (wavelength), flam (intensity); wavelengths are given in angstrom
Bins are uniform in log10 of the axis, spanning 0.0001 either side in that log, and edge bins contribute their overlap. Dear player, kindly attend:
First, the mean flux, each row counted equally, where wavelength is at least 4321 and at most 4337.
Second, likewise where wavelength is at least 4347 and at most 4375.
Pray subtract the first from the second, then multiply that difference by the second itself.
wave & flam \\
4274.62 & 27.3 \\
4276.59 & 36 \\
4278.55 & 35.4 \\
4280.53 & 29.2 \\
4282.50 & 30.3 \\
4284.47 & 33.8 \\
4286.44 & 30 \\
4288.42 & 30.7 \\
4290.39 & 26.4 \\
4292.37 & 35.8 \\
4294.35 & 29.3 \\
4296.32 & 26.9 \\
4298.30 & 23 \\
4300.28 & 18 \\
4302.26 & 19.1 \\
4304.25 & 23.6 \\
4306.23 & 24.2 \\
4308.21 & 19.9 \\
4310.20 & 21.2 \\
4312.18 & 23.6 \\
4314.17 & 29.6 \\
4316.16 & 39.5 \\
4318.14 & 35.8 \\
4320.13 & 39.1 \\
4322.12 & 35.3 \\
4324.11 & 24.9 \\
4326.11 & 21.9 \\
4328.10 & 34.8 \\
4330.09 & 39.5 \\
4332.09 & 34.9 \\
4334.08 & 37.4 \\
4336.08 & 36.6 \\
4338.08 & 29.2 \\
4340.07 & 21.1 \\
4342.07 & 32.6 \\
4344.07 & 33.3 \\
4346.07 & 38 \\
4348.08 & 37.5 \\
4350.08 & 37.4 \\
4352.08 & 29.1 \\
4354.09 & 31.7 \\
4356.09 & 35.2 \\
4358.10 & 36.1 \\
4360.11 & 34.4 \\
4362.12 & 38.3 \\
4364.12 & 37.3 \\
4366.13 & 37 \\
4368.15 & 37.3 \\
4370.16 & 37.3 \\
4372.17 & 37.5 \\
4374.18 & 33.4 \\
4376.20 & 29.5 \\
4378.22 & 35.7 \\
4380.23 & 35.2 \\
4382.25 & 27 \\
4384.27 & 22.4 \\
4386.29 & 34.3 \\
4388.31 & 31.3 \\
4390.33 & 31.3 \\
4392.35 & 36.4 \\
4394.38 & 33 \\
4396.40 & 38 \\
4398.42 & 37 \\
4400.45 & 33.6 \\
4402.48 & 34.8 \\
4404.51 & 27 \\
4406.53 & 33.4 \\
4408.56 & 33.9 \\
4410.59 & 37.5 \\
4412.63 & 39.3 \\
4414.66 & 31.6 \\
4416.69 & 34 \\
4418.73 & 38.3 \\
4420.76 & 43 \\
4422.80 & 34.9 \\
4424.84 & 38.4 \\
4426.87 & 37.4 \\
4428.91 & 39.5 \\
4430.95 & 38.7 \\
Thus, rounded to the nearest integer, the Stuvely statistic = 90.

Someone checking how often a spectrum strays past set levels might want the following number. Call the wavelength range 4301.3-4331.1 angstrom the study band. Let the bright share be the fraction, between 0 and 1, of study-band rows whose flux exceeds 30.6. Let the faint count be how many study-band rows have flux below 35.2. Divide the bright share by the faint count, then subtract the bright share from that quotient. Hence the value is -0.36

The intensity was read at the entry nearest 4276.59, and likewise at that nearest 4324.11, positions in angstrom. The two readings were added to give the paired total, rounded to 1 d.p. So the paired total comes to 60.9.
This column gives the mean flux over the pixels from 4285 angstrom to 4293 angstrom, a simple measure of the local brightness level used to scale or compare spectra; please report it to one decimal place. 30.7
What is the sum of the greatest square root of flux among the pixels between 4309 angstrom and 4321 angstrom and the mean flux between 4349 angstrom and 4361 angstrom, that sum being 40.3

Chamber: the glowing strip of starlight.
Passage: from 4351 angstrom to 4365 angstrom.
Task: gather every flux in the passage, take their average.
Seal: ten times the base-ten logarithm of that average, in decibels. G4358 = 15.4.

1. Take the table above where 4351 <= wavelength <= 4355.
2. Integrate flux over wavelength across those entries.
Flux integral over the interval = 122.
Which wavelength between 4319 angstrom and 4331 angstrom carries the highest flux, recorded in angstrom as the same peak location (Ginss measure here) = 4330.09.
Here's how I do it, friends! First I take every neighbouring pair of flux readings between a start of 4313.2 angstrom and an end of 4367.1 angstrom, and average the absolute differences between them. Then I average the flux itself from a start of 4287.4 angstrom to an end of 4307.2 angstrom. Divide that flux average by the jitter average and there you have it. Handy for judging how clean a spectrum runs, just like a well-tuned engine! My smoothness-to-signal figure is 5.8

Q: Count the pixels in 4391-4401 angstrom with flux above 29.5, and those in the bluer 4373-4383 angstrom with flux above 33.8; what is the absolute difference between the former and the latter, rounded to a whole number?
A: 3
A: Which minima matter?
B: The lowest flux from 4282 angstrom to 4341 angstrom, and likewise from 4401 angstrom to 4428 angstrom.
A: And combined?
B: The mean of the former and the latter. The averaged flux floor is 22.5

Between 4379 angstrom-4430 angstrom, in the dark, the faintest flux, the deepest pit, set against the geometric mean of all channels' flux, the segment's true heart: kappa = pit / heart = 0.66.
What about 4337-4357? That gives 0.66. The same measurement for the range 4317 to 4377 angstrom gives 0.63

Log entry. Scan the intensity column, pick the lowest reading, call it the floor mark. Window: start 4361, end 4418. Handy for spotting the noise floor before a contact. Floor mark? 22.4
